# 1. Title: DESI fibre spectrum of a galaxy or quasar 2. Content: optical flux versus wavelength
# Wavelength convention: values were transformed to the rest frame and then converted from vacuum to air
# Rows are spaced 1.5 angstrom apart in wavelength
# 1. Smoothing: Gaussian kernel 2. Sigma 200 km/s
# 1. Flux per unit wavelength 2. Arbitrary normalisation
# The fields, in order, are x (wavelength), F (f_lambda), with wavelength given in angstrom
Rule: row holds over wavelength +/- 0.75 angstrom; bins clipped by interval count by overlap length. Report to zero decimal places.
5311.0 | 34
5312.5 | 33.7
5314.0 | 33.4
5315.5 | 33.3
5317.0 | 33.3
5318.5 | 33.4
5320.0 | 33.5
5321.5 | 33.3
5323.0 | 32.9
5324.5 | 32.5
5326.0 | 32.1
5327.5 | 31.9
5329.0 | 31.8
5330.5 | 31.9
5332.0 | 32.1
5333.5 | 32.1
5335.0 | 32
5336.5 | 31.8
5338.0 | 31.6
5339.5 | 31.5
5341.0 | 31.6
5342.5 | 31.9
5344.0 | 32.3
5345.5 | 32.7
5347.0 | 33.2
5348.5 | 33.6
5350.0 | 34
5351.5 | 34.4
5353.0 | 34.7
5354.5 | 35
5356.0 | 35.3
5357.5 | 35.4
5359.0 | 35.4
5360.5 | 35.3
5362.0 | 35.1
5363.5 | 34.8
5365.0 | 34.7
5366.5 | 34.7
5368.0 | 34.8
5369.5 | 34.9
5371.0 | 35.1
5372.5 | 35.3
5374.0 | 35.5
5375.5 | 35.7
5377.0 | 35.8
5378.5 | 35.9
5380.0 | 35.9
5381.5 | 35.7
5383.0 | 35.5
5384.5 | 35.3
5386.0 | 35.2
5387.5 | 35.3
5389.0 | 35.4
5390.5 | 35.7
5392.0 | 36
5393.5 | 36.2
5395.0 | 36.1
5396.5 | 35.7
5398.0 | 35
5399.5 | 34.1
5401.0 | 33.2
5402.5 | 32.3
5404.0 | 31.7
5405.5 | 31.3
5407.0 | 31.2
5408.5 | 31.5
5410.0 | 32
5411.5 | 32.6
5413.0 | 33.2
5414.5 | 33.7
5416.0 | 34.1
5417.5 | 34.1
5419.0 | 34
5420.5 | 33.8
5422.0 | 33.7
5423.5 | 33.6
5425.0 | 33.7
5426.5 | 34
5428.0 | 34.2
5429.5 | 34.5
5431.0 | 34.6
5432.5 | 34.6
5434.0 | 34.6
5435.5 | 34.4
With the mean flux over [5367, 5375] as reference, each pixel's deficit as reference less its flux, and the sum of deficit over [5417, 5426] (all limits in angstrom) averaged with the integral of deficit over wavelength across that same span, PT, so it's 10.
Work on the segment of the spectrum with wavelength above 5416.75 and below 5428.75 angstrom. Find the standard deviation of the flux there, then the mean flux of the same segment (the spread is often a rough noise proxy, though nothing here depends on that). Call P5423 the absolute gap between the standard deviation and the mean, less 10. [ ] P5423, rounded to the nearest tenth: 23.7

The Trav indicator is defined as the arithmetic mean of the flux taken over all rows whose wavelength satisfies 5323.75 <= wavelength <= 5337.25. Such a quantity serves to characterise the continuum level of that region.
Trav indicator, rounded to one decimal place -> 32.0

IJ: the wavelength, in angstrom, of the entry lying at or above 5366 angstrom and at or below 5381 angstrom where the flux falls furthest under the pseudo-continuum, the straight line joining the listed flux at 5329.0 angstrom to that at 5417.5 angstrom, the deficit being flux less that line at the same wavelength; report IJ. 5366.5 angstrom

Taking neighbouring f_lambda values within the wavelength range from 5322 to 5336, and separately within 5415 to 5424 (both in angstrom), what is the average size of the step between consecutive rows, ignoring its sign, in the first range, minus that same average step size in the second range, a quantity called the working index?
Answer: 0.1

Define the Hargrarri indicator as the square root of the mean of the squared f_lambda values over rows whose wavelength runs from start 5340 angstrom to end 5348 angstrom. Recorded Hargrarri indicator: 32.3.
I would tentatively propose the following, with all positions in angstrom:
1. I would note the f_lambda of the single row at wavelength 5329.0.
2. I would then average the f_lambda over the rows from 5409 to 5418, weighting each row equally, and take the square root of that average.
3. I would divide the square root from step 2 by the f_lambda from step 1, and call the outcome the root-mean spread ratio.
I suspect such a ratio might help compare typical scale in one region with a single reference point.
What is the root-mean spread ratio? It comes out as 0.181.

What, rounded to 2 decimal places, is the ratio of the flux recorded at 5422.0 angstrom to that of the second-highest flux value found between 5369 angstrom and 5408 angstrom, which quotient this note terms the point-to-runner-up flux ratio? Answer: 0.93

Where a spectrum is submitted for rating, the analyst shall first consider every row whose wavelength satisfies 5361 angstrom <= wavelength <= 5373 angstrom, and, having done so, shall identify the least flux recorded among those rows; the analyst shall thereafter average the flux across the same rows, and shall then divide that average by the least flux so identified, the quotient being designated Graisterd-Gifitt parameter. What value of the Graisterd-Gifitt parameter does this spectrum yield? 1.006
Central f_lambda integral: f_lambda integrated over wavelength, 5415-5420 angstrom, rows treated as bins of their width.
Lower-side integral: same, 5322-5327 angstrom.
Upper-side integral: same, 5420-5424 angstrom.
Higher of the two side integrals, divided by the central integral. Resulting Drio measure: 1.0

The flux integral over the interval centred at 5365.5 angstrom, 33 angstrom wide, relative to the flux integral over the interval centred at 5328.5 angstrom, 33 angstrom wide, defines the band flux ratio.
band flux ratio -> 1.08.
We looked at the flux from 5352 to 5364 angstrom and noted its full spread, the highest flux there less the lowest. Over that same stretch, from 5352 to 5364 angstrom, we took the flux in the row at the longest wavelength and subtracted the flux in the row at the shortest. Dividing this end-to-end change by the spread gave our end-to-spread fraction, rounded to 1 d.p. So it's 0.1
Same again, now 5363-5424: -0.2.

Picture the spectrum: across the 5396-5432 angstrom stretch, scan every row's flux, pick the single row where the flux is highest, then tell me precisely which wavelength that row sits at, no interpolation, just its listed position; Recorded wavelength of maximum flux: 5396.5 angstrom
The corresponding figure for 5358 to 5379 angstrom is 5378.5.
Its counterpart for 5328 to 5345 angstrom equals 5344.0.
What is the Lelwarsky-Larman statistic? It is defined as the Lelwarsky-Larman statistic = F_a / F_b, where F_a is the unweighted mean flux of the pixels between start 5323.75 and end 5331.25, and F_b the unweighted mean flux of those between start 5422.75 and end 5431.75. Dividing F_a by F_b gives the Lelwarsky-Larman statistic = 0.940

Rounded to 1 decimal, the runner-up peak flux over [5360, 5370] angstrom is 35.1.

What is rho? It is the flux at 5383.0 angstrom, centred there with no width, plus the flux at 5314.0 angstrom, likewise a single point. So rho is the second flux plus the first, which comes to 68.9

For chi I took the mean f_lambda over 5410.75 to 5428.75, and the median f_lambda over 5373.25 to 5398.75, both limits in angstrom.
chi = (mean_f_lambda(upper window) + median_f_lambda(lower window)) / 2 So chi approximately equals 34.7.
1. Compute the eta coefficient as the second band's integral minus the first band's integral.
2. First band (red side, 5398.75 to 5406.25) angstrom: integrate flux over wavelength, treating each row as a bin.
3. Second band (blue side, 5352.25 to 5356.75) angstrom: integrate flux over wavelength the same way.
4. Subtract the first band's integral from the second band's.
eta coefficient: -86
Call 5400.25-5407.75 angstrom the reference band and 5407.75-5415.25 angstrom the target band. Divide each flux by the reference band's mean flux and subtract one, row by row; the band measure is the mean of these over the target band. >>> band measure 0.021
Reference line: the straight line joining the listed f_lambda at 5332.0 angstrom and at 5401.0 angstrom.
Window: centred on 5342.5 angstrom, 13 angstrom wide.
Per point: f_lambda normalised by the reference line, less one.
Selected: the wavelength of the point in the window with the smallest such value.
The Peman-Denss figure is 5339.5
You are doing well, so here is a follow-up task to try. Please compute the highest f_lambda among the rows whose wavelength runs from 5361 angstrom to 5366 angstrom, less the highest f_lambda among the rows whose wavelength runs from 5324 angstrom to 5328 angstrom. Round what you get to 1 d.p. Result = 2.6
